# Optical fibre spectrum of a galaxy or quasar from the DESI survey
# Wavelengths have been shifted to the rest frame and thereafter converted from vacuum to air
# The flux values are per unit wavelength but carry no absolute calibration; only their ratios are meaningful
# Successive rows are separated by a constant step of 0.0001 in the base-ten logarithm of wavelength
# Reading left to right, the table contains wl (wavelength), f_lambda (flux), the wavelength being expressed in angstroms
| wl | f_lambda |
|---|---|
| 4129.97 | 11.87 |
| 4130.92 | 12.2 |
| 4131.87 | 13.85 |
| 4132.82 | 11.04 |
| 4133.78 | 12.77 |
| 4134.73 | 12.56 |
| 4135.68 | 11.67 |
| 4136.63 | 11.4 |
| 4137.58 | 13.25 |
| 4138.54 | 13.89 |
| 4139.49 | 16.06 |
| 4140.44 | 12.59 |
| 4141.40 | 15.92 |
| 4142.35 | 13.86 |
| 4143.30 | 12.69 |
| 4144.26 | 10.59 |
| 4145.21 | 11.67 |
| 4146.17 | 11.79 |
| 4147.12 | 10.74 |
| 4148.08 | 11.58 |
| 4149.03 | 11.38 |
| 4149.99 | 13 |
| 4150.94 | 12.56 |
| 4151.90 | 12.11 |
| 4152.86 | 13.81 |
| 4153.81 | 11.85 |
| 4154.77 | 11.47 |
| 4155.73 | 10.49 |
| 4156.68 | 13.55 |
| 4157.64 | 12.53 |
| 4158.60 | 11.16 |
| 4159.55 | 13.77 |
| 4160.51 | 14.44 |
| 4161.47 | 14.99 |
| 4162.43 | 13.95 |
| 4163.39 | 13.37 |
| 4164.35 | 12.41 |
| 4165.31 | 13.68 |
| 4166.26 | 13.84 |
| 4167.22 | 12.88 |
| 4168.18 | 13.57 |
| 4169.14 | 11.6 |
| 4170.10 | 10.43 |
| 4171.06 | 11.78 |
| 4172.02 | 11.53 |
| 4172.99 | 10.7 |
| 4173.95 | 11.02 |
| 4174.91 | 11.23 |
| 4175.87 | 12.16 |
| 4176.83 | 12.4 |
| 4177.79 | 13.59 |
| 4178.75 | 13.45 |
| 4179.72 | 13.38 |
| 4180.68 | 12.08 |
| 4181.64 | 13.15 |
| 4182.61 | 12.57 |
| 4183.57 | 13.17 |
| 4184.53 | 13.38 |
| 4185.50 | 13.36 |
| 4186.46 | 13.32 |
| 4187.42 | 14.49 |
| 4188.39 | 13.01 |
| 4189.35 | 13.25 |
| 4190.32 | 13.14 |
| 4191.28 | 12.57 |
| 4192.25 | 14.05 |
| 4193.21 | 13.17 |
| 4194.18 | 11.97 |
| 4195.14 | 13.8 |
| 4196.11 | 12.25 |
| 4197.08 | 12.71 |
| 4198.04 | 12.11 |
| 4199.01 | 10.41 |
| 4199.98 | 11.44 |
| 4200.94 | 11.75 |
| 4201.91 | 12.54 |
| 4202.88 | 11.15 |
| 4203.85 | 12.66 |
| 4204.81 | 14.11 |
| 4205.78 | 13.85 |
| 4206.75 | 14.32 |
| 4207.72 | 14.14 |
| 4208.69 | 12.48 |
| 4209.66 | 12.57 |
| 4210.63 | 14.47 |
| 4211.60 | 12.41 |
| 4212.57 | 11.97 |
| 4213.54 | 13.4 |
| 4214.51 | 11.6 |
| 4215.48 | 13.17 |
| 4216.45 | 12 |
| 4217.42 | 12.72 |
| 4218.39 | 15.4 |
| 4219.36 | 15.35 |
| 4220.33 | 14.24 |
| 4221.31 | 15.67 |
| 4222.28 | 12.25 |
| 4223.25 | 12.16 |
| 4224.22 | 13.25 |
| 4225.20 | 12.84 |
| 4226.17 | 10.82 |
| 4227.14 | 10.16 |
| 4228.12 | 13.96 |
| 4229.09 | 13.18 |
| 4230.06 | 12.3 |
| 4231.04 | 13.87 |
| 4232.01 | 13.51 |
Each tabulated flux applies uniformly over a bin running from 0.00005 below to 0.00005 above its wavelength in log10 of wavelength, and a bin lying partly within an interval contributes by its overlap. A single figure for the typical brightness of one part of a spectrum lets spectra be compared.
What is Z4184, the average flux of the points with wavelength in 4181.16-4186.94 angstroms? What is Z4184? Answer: 13.2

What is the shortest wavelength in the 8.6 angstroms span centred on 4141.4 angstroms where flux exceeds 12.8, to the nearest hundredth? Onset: 4137.58 angstroms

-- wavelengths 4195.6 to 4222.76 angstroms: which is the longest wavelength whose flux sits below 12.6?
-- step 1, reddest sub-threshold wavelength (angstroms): 4222.28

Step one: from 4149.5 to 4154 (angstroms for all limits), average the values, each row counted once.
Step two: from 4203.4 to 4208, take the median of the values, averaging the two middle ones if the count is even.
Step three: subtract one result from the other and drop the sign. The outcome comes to 1.4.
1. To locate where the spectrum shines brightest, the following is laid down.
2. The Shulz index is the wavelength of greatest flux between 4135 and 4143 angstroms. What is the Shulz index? 4139.49 angstroms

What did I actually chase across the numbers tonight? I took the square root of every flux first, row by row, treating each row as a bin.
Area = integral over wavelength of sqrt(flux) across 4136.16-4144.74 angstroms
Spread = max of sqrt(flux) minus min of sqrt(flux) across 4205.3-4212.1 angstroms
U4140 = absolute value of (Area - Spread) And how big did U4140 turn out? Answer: 31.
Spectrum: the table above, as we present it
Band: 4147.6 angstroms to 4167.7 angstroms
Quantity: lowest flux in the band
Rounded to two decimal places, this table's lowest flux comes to 10.49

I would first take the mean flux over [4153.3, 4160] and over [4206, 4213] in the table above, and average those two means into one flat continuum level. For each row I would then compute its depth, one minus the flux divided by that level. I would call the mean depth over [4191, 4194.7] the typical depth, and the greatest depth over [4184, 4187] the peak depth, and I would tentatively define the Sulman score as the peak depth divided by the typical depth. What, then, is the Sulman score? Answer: 2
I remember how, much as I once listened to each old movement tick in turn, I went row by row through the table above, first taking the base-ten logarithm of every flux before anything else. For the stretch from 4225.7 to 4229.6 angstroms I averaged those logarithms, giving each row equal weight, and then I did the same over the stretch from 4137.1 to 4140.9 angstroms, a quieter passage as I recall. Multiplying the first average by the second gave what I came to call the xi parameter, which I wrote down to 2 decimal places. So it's 1.23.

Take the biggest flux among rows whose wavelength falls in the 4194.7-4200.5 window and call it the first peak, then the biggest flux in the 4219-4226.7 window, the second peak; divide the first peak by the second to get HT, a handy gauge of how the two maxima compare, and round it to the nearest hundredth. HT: 0.88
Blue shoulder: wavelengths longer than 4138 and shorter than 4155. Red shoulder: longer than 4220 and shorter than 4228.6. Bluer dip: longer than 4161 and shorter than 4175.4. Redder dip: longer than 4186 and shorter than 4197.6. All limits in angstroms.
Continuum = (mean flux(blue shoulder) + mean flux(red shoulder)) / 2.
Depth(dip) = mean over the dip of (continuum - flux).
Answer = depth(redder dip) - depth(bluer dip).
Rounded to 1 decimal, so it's -0.7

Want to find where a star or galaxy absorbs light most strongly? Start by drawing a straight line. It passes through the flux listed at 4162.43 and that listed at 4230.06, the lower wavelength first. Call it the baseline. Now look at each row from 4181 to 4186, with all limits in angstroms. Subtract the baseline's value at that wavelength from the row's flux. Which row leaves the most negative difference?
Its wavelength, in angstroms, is 4182.61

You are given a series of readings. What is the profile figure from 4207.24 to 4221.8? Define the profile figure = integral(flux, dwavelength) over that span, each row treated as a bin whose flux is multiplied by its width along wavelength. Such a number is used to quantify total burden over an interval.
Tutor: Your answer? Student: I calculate 196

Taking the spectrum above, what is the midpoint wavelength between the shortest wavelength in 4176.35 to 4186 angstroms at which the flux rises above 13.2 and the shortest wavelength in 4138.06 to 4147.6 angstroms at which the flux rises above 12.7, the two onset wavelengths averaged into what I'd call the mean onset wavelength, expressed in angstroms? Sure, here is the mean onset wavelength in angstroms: 4158.2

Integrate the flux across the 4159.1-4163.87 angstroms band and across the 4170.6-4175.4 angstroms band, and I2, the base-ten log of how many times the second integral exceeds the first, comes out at -0.10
